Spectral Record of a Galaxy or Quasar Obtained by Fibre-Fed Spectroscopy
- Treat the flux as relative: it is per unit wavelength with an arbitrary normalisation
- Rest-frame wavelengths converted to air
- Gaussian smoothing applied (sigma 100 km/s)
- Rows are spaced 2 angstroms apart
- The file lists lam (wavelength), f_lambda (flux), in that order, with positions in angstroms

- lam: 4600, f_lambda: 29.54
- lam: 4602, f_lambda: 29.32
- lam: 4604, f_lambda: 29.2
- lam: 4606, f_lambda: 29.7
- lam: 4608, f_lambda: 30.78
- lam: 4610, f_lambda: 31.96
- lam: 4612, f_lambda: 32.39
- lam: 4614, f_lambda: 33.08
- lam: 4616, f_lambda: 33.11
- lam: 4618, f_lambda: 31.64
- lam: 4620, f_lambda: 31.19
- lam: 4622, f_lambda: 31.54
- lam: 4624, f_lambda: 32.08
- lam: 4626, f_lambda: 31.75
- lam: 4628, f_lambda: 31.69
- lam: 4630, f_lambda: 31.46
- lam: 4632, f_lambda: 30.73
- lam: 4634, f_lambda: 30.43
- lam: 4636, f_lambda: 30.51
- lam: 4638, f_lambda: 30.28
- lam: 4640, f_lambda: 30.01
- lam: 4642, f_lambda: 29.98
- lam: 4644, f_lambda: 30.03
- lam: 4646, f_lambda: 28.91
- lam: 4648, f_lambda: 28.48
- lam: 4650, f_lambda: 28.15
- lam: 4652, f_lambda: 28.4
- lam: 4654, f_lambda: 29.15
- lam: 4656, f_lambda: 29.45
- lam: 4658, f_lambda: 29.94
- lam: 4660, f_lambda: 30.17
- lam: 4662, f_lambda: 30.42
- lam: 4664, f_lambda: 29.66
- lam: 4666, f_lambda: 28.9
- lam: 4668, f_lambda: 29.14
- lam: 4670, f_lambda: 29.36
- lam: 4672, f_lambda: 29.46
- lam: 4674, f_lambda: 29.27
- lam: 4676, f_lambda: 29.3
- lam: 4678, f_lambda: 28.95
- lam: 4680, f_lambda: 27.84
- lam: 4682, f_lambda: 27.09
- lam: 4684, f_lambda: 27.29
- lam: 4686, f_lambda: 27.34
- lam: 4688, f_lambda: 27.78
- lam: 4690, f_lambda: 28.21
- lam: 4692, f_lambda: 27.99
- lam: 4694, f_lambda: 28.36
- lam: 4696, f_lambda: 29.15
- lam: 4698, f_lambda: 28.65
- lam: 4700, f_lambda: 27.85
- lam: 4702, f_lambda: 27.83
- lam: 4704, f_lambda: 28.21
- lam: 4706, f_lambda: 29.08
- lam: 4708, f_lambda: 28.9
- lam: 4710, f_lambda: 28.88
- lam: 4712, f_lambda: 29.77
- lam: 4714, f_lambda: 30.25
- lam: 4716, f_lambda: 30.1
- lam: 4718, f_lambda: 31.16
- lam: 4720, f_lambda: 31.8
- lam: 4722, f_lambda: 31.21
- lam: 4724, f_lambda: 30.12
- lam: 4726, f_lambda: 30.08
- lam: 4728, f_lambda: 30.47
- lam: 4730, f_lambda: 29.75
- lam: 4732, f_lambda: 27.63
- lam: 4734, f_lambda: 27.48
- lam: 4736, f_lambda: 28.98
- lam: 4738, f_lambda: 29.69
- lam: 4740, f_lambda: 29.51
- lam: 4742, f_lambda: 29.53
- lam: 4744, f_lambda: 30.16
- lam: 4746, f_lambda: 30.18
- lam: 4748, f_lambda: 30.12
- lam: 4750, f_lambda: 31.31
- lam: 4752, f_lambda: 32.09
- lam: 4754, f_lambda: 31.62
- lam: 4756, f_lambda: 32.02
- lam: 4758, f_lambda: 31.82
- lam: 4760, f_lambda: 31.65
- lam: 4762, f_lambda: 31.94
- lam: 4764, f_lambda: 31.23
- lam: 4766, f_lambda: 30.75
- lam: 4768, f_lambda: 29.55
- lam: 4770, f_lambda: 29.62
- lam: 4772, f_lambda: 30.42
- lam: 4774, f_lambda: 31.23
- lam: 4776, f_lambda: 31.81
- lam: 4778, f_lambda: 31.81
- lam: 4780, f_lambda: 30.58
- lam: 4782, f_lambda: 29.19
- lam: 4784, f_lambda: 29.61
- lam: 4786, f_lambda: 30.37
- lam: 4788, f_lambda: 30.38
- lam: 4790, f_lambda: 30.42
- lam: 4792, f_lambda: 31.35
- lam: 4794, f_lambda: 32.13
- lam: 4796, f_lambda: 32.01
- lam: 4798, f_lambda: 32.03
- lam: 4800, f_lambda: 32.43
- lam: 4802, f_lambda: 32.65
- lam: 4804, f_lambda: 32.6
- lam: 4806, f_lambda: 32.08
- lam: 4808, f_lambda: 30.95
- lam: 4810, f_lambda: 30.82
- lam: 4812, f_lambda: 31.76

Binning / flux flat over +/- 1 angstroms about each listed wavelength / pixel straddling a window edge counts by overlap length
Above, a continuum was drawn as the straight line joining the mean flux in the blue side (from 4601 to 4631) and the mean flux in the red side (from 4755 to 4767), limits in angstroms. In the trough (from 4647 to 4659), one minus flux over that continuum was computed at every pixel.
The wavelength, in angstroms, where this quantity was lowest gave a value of 4658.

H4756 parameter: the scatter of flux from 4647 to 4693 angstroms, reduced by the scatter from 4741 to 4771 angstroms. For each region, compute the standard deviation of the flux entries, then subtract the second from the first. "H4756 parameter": 0.0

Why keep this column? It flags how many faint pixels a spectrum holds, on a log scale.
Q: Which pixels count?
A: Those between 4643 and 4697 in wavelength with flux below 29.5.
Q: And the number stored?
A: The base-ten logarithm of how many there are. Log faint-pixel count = 1.3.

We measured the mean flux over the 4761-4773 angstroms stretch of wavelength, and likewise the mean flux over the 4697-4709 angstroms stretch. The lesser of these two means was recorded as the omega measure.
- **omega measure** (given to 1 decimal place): 28.4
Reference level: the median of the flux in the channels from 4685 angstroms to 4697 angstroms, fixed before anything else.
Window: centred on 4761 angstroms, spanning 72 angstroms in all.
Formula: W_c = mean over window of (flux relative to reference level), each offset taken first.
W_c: 2.4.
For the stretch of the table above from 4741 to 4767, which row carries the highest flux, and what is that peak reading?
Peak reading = 32.09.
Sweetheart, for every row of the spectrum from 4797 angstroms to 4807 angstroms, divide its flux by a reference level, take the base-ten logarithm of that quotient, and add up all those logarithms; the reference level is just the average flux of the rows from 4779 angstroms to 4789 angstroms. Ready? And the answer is 0.162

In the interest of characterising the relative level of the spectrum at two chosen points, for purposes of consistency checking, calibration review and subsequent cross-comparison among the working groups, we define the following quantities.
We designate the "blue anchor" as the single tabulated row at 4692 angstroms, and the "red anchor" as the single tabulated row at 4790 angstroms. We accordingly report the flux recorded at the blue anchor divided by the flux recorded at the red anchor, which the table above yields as 0.92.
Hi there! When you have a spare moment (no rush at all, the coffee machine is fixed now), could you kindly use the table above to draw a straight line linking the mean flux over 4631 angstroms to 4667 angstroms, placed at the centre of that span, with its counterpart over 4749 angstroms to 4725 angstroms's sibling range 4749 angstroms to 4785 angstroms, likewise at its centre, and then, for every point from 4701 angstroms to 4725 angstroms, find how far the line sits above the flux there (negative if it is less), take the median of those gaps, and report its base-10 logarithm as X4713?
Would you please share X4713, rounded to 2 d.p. -0.30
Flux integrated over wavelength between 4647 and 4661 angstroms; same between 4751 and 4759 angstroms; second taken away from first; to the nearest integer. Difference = 152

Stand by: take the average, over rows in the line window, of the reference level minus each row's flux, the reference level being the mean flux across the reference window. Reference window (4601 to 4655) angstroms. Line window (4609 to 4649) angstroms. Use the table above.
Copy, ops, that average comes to -0.47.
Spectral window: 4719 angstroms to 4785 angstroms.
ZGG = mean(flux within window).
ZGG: 30.5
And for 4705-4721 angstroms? 30.0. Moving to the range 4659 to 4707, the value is 28.6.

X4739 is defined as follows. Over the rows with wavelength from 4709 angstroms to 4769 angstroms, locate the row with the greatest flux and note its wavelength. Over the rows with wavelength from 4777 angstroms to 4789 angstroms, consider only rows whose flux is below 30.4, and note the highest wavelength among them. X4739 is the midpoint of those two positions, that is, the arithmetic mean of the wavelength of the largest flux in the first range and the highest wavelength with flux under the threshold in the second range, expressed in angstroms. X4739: 4770 angstroms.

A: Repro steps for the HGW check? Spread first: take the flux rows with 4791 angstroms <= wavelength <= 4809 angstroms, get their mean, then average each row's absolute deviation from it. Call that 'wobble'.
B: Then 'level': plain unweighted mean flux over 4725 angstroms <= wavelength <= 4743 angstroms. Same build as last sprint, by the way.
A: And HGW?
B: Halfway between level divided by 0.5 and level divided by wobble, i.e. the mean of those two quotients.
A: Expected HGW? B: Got 66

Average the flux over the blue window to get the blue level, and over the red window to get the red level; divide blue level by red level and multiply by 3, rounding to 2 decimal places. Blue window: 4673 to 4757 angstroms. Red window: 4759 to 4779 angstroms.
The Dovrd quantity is 2.84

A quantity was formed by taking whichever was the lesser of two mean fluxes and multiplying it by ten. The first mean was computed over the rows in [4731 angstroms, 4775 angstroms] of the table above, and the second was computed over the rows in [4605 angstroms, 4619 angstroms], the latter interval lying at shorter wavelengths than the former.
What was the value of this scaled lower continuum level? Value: 304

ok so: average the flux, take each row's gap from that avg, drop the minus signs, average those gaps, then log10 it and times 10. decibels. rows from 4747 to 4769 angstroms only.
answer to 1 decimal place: -2.0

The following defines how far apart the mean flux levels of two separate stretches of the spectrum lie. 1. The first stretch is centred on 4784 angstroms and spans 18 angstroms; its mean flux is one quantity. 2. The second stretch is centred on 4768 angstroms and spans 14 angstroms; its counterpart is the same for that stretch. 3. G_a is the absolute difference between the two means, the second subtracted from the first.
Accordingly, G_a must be 0.1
